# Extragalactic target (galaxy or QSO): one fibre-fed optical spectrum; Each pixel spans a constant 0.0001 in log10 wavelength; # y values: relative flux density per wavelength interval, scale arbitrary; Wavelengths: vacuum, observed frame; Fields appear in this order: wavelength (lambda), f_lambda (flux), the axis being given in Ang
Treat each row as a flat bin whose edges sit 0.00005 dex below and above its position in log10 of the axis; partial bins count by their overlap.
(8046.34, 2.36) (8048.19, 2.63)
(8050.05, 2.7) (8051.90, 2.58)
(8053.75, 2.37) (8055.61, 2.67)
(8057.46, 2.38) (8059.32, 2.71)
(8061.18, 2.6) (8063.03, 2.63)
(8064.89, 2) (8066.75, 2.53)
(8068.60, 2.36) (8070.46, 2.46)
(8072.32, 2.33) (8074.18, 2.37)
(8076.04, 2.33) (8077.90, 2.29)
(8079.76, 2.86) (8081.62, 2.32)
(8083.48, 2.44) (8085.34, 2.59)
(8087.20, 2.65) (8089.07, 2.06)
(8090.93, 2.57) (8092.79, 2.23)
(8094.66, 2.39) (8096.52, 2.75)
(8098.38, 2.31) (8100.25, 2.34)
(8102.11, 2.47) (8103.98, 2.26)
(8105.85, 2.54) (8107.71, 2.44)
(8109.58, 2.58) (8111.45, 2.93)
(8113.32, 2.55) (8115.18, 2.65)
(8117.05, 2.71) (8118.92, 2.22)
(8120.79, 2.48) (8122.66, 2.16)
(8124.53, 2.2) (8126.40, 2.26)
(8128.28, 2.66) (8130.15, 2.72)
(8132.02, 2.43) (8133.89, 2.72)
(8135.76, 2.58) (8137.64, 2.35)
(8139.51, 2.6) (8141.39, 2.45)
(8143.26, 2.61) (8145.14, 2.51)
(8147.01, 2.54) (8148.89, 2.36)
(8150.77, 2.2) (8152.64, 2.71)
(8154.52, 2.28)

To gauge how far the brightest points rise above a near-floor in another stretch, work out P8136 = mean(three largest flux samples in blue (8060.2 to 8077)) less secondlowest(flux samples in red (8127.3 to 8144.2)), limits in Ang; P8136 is 0.16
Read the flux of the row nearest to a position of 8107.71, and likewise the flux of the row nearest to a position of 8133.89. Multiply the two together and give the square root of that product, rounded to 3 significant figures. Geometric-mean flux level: 2.58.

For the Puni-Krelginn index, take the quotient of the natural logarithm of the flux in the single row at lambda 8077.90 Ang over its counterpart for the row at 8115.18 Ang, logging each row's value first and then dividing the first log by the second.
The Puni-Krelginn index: 0.850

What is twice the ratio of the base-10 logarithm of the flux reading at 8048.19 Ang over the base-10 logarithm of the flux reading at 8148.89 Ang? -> 2.3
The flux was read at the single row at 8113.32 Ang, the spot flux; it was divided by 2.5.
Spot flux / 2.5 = 1.02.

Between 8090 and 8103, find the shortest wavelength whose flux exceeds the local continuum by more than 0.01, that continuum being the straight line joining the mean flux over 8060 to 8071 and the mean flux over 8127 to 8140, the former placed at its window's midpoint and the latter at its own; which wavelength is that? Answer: 8090.93 Ang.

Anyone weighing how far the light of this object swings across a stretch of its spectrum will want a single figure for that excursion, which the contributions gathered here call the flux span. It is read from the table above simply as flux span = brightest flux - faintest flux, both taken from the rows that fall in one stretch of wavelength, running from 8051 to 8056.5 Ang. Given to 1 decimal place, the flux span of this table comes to 0.3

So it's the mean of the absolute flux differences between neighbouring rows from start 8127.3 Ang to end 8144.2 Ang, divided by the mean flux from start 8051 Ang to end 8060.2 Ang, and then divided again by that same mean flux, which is 0.030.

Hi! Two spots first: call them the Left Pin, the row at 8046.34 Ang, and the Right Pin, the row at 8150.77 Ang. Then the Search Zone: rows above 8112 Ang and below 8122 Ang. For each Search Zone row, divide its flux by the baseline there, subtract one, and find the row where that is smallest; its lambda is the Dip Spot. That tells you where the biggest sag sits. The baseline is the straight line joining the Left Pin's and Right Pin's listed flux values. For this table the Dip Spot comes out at 8118.92 Ang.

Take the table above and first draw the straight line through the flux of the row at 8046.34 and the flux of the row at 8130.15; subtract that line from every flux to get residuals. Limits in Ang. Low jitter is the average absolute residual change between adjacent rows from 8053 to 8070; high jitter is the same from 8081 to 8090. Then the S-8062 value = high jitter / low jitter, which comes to 0.76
